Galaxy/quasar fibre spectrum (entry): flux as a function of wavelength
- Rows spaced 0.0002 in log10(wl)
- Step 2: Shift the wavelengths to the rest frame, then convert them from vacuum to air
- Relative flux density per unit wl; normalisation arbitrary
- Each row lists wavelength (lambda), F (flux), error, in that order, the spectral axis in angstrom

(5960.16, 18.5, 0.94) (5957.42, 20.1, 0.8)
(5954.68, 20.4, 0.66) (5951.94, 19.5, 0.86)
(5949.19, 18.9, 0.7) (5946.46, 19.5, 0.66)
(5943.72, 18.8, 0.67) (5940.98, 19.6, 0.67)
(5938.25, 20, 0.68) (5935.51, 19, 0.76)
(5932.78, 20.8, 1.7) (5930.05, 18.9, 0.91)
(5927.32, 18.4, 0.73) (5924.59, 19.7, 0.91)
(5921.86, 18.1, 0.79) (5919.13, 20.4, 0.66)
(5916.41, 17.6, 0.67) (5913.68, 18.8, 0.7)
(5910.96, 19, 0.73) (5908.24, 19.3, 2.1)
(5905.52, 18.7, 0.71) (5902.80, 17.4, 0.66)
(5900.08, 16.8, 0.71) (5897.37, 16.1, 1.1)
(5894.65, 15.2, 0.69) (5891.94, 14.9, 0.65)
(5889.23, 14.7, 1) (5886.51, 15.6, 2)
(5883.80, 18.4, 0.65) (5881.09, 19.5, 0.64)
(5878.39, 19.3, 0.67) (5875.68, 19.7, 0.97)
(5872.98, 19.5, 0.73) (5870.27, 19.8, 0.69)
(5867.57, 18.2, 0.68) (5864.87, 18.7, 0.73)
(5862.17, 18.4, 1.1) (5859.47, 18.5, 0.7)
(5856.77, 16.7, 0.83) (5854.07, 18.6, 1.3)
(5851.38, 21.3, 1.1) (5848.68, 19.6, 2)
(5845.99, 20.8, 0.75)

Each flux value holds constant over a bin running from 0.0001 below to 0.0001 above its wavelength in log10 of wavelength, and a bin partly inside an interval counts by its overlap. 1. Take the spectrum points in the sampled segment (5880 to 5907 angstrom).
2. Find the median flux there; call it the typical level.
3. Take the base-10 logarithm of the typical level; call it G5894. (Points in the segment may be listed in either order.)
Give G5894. 1.216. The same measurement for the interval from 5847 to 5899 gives 1.267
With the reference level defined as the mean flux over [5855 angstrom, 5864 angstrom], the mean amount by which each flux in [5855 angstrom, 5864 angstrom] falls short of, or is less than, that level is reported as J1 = 0.0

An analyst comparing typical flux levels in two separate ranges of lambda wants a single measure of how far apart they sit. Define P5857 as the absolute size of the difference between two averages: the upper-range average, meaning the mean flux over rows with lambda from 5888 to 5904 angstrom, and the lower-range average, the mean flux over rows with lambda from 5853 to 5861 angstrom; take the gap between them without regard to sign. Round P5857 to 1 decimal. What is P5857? 2.1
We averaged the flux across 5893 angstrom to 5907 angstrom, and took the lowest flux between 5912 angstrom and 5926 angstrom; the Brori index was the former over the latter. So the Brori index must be 0.96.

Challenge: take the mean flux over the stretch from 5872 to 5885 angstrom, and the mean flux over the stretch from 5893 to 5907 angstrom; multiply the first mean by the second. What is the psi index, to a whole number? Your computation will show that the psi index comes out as 325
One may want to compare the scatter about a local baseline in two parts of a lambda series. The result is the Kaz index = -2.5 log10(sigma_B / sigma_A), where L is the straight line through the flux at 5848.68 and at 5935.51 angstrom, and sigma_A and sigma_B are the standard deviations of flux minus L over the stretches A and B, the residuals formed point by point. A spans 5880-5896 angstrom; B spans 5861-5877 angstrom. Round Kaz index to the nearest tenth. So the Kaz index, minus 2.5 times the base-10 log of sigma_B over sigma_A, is 1.1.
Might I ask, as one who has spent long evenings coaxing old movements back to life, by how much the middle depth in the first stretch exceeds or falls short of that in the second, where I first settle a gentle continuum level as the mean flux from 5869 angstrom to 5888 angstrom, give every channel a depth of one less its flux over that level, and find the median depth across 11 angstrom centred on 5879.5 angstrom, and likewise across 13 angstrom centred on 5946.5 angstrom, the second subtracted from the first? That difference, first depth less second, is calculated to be 0.005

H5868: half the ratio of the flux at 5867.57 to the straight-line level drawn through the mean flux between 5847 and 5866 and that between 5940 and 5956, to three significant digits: 0.481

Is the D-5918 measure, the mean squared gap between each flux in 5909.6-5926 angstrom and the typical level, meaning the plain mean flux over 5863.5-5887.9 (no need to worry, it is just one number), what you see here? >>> 0.91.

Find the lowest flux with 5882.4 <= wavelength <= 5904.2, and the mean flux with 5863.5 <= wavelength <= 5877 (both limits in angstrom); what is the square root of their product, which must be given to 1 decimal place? 16.8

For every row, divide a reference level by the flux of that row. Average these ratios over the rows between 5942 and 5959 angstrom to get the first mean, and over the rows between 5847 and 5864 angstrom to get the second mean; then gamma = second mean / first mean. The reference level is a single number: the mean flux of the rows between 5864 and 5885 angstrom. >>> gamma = 1.04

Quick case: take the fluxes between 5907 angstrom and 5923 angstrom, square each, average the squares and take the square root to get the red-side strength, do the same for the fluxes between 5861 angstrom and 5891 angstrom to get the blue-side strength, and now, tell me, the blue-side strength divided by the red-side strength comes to 0.98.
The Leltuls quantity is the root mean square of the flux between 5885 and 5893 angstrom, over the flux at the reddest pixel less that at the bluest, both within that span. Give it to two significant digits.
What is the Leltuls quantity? -22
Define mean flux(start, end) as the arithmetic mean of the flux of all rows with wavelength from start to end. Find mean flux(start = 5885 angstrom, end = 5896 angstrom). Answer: 15.1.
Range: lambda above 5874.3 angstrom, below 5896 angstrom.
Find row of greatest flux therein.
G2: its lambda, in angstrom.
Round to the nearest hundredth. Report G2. 5875.68 angstrom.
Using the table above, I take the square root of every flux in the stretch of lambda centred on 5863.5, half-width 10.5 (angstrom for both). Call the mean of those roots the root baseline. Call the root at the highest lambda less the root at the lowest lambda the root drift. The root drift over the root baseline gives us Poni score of 0.024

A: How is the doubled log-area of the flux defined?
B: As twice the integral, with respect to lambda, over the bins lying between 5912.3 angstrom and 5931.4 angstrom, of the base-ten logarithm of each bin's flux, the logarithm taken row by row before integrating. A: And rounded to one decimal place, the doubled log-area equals 48.7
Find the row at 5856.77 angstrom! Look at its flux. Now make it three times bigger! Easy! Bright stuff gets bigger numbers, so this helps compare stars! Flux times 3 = 50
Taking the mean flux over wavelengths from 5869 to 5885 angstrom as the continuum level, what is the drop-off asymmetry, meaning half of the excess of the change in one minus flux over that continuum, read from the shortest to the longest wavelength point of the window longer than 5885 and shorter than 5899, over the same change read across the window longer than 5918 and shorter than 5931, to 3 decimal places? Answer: -0.052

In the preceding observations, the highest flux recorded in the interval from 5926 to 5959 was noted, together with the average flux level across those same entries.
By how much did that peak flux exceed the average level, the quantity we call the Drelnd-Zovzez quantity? 1.31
